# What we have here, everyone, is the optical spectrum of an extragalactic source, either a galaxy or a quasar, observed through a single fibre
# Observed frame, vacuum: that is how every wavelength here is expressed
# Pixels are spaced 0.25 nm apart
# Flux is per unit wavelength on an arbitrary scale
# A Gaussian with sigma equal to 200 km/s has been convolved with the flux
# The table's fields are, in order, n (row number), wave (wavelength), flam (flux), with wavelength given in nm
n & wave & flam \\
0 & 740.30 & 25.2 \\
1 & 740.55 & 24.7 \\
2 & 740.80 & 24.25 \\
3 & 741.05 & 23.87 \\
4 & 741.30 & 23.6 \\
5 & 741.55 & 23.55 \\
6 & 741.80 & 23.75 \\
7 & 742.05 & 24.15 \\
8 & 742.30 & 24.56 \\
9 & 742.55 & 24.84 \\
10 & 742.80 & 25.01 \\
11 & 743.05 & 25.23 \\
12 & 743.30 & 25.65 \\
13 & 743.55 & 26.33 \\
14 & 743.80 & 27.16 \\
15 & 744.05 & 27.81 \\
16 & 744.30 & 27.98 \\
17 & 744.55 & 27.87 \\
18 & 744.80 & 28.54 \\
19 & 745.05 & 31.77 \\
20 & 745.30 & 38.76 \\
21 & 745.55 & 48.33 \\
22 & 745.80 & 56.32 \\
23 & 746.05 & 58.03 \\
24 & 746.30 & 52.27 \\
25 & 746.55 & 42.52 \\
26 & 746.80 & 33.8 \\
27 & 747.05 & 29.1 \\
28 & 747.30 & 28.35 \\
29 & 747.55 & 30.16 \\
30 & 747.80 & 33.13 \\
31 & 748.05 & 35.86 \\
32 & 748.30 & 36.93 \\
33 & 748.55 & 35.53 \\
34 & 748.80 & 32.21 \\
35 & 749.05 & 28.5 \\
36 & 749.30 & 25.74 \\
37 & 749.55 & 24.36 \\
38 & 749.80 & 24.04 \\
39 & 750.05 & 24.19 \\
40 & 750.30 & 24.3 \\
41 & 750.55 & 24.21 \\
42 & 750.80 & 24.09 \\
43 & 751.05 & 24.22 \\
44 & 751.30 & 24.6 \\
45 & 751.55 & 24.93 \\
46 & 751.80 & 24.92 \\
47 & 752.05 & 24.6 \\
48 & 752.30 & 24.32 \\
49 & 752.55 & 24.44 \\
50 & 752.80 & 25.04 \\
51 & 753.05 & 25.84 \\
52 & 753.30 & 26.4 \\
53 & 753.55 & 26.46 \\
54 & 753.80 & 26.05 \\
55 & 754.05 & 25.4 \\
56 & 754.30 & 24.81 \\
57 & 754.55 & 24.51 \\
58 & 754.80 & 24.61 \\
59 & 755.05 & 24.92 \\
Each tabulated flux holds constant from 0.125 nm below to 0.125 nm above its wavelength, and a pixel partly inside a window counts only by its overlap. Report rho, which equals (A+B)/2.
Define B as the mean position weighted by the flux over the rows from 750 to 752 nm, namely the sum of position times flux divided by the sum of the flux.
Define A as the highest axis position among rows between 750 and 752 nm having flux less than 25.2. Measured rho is 751.37 nm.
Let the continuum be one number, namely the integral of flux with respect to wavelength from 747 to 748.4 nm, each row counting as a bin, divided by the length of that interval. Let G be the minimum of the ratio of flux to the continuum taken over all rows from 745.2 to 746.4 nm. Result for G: 1.20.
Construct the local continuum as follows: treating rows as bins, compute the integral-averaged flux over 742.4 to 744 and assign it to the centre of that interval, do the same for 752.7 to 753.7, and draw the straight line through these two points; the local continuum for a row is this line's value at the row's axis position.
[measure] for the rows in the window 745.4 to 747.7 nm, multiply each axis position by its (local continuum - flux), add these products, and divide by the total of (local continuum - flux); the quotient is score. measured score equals 746.15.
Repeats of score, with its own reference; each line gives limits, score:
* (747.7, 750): 748.22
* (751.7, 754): 752.10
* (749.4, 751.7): 750.49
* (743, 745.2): 744.65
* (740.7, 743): 741.66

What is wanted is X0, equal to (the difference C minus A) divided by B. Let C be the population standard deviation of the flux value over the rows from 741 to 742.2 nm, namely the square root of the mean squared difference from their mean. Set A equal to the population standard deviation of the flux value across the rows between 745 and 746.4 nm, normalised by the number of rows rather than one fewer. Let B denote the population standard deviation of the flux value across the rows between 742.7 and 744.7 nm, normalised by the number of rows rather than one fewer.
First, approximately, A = 9.5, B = 1.2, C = 0.2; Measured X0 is -8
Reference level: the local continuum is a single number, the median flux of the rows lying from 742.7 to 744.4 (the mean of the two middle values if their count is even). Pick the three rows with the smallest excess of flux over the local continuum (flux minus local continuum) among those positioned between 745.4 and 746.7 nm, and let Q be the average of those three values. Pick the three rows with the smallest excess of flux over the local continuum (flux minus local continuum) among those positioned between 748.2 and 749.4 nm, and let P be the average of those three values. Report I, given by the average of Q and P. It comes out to 12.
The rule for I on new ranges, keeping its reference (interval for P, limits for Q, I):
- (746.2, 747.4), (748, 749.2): 5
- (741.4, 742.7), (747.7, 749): 2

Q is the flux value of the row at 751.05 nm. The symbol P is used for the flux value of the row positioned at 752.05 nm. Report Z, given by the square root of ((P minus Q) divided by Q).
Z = 0.13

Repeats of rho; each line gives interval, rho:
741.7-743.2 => 742.62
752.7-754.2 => 753.11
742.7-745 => 743.31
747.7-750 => 749.25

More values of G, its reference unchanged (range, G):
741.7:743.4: 0.73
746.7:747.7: 0.88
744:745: 0.86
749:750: 0.74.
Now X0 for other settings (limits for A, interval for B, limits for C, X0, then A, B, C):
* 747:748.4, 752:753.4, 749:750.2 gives -2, 3.3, 0.8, 1.7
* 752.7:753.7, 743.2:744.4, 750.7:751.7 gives 0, 0.6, 0.9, 0.3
